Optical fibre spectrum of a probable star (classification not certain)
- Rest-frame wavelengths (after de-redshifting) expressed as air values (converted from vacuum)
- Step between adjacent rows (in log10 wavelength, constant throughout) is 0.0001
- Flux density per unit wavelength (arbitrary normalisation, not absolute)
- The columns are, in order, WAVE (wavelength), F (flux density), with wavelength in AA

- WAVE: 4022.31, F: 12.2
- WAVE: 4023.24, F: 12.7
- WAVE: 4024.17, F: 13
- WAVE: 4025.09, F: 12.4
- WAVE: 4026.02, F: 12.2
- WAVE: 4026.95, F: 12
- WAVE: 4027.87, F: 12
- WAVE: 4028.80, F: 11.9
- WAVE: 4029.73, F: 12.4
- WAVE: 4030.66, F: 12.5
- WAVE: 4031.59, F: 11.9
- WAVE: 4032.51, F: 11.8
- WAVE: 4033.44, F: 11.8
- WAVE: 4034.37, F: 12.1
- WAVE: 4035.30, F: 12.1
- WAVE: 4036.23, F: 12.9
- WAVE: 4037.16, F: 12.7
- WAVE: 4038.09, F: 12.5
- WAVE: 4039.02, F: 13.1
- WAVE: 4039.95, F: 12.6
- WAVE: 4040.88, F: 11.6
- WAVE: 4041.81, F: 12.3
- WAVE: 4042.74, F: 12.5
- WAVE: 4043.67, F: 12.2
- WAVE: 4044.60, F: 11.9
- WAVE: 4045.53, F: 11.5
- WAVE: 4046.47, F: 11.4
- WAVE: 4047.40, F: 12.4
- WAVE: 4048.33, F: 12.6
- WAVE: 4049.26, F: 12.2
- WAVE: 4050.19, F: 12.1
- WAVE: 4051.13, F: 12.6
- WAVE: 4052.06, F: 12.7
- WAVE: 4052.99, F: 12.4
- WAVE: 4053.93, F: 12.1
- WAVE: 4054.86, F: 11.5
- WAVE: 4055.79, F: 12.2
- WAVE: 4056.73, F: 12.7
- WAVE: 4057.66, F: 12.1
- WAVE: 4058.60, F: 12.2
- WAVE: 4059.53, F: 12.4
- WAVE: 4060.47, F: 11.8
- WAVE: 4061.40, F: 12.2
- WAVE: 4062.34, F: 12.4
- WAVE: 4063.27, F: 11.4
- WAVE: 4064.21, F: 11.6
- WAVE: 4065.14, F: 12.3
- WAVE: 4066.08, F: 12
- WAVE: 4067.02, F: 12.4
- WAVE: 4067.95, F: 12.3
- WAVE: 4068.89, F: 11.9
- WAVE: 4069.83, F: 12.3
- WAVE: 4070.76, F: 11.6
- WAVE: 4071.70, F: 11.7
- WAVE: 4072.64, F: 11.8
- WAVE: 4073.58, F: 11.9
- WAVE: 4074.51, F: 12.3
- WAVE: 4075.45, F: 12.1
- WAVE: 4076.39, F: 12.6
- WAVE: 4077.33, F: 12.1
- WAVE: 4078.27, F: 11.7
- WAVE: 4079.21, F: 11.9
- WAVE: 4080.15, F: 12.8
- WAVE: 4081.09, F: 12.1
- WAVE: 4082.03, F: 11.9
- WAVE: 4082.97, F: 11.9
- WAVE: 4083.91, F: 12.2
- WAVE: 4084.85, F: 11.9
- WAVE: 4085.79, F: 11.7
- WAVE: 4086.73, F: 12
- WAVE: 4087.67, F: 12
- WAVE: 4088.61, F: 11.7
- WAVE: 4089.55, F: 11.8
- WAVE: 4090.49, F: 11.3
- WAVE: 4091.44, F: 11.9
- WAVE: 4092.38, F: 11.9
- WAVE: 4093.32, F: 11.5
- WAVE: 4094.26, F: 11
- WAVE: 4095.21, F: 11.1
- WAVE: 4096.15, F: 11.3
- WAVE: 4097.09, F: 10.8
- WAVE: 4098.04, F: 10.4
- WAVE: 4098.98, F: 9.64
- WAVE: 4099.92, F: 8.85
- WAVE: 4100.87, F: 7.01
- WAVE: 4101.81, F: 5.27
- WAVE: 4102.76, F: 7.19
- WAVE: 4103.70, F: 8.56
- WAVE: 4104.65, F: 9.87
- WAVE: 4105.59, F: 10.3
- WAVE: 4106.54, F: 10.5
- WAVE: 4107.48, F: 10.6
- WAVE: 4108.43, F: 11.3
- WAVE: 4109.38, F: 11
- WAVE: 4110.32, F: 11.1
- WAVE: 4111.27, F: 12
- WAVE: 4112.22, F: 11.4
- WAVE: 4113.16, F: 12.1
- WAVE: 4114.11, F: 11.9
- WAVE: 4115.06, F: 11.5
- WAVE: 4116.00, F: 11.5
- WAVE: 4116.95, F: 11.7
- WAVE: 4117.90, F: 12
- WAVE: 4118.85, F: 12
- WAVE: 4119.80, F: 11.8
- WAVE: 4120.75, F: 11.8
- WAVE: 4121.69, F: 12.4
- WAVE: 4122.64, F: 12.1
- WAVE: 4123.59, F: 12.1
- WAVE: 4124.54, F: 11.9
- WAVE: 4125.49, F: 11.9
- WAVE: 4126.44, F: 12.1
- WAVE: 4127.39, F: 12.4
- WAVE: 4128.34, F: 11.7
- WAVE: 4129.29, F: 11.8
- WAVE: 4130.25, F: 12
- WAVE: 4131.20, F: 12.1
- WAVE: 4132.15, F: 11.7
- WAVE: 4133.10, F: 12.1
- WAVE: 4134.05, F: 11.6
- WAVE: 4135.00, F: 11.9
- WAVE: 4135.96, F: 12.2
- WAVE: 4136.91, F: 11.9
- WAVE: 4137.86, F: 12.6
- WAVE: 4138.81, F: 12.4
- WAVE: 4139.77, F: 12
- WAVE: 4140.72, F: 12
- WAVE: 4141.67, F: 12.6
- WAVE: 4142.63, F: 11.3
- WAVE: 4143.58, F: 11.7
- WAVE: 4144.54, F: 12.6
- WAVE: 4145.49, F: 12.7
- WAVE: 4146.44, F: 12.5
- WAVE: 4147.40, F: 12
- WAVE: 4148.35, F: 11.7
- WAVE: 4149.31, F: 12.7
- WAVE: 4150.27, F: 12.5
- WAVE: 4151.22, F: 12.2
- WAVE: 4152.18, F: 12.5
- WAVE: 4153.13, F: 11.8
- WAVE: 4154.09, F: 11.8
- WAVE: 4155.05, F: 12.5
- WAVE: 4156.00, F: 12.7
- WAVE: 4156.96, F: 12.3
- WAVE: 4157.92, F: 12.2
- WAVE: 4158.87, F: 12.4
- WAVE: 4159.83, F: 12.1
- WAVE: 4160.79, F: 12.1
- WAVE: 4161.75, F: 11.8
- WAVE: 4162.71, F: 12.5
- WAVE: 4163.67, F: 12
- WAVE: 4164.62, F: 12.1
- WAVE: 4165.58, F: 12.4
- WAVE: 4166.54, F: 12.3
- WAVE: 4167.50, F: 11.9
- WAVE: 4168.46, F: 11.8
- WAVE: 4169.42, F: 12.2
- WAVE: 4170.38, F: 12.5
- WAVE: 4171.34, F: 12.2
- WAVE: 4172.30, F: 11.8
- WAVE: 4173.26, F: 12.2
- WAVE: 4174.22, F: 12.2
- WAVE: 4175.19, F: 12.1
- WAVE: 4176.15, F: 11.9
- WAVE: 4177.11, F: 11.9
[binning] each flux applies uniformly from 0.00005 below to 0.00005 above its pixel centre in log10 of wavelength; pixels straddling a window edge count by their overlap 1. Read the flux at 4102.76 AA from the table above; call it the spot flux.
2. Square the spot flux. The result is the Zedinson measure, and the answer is 52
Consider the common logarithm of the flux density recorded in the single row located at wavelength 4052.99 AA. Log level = 1.09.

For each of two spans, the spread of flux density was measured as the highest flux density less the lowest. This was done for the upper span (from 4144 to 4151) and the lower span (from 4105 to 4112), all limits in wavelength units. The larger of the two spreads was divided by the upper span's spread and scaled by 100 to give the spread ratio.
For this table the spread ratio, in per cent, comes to 170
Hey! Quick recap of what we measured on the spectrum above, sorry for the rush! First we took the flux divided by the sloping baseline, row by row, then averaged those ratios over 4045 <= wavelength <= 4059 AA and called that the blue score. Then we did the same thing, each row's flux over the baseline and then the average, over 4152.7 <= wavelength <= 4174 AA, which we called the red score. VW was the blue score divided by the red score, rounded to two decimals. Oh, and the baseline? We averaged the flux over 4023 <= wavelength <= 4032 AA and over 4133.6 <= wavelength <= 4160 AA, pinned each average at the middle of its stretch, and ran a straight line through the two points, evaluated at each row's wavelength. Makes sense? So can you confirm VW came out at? 0.99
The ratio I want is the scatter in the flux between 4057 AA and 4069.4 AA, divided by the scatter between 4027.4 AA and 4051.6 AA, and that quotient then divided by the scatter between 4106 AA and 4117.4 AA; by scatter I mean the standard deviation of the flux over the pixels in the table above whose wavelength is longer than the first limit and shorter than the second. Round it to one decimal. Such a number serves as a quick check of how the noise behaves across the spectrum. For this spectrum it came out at 1.5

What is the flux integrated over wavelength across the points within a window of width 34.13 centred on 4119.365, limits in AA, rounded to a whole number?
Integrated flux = 391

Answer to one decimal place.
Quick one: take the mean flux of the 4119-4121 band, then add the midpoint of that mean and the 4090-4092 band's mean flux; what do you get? 23.5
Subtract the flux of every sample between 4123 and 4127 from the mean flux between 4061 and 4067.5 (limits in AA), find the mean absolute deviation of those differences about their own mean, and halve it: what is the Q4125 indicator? 0.050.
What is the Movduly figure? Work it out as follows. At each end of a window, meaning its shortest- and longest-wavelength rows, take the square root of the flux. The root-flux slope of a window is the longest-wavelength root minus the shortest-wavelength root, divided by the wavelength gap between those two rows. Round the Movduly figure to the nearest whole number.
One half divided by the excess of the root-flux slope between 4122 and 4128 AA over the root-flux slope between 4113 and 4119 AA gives 43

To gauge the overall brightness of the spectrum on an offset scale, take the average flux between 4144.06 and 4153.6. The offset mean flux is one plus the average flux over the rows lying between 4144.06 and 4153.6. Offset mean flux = 13.3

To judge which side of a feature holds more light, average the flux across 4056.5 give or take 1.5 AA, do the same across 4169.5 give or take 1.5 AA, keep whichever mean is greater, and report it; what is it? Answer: 12.3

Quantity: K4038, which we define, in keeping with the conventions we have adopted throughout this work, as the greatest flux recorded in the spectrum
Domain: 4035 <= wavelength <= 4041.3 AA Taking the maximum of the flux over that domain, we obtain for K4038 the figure 13.1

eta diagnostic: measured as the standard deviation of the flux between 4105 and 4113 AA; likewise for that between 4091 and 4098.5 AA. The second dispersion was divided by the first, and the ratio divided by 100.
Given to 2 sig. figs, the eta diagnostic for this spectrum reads 0.0094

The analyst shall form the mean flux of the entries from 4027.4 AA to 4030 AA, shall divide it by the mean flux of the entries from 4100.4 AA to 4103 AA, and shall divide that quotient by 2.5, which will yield 0.75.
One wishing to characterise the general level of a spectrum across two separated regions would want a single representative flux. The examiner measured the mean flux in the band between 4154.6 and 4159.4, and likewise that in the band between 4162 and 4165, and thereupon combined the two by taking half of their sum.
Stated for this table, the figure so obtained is 12.3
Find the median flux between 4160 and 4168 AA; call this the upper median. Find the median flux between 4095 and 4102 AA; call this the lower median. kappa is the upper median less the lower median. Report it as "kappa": 2.1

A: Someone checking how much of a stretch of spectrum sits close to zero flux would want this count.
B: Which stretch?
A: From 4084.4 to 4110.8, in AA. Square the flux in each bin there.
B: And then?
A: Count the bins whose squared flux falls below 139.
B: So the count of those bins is 22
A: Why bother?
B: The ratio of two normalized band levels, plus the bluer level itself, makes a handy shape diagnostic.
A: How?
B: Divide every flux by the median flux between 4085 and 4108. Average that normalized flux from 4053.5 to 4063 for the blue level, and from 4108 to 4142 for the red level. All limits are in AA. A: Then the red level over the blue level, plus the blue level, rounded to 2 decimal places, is 2.09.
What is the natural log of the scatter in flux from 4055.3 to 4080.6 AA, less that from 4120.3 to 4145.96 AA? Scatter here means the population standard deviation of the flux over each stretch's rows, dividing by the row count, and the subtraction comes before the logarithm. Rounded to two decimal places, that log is -5.27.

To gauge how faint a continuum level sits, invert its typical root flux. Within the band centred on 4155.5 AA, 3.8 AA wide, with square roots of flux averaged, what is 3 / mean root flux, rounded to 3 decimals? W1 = 0.855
